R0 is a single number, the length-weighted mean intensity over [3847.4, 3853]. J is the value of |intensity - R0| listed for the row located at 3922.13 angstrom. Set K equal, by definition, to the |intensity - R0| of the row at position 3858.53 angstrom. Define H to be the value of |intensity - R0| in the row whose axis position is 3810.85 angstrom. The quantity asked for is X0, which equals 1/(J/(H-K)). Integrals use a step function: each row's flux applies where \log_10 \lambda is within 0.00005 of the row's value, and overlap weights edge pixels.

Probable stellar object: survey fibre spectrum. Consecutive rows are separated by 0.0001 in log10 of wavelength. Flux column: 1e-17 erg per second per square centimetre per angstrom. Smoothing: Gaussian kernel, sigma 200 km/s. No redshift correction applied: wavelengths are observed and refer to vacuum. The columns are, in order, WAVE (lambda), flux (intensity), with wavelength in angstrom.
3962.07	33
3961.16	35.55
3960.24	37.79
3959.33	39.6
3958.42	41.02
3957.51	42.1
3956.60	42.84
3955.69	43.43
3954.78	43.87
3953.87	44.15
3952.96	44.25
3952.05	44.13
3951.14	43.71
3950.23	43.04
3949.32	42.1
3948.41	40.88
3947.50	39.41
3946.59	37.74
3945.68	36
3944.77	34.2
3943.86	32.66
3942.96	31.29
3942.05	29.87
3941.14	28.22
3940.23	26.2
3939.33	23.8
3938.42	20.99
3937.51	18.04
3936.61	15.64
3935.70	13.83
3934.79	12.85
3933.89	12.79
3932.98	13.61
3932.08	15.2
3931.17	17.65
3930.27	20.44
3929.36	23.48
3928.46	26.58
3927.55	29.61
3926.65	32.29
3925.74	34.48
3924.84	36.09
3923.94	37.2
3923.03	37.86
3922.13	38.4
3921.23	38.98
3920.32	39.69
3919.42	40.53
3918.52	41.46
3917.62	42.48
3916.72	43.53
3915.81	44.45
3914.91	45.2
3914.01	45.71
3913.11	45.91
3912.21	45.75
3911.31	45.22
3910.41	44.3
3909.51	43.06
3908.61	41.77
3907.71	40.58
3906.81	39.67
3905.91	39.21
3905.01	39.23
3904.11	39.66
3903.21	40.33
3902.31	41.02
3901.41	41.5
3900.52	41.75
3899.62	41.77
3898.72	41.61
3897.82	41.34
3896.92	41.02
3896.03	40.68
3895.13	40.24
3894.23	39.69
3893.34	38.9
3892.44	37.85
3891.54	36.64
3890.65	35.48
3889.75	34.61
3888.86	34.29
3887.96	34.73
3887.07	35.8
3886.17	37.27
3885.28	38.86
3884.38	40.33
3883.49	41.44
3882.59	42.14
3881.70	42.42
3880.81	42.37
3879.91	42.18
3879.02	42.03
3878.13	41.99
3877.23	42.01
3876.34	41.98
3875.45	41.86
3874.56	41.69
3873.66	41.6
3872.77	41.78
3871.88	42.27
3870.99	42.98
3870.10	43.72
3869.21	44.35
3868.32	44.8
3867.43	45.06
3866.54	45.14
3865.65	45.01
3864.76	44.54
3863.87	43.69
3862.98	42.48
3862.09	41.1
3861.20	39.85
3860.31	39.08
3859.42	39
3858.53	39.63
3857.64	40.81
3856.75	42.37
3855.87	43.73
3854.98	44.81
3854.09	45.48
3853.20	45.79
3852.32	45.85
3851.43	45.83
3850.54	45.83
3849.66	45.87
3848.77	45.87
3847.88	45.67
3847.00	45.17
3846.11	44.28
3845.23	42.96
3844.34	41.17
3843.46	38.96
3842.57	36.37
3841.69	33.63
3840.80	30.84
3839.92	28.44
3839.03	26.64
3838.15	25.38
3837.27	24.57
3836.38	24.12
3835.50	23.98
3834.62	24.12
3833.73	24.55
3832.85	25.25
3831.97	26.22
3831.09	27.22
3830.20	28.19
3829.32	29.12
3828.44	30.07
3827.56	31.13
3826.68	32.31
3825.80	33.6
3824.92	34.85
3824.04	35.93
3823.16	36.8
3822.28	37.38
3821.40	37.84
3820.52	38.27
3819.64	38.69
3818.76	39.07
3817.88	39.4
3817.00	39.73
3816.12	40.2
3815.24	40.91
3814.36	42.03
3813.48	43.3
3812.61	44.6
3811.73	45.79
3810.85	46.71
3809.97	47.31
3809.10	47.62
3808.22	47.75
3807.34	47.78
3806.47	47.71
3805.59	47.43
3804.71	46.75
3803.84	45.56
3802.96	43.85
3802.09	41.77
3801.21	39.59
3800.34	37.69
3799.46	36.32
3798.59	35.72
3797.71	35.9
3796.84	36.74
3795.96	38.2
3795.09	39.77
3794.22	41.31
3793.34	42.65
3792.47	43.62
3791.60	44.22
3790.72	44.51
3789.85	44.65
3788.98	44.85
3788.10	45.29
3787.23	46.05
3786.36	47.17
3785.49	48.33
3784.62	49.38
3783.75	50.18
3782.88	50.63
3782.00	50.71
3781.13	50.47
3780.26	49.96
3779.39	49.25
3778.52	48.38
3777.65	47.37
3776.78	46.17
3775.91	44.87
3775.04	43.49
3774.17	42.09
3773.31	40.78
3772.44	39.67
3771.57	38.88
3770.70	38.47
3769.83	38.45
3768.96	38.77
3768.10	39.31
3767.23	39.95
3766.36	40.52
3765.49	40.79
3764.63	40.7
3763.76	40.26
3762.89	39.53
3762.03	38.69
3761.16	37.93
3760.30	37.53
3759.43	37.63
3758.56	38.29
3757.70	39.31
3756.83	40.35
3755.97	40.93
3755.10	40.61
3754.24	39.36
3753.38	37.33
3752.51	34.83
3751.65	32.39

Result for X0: -0.7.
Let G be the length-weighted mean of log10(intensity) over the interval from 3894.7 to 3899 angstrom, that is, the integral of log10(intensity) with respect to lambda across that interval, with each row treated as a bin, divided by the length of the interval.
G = 1.61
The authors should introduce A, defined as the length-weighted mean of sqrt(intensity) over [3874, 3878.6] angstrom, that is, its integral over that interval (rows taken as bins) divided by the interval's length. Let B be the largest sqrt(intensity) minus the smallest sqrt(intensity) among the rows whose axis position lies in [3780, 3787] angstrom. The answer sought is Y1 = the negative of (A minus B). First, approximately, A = 6.47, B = 0.25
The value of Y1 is -6.21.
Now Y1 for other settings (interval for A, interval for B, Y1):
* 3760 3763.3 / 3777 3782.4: -5.98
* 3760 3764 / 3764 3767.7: -6.17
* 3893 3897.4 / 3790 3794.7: -6.10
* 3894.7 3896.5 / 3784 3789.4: -6.05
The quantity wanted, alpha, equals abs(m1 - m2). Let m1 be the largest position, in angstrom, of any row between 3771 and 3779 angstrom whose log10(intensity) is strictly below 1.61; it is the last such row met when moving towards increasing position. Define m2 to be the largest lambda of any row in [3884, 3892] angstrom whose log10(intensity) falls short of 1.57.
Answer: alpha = 119.1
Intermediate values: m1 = 3772.44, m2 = 3891.54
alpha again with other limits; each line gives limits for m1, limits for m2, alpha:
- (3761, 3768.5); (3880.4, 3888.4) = 119.9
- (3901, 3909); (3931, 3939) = 30.7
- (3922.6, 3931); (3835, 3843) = 87.7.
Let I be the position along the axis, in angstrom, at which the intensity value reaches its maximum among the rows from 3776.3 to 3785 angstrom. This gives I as 3782.00 angstrom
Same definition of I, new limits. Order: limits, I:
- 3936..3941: 3940.23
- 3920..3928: 3920.32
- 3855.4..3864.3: 3855.87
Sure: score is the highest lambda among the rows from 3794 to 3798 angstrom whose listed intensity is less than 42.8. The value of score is 3797.71 angstrom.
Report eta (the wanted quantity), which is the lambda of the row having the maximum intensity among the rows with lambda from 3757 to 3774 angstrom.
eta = 3765.49 angstrom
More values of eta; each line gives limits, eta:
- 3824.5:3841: 3824.92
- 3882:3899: 3882.59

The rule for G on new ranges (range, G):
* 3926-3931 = 1.41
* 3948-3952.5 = 1.63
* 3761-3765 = 1.59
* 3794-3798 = 1.59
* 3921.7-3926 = 1.57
